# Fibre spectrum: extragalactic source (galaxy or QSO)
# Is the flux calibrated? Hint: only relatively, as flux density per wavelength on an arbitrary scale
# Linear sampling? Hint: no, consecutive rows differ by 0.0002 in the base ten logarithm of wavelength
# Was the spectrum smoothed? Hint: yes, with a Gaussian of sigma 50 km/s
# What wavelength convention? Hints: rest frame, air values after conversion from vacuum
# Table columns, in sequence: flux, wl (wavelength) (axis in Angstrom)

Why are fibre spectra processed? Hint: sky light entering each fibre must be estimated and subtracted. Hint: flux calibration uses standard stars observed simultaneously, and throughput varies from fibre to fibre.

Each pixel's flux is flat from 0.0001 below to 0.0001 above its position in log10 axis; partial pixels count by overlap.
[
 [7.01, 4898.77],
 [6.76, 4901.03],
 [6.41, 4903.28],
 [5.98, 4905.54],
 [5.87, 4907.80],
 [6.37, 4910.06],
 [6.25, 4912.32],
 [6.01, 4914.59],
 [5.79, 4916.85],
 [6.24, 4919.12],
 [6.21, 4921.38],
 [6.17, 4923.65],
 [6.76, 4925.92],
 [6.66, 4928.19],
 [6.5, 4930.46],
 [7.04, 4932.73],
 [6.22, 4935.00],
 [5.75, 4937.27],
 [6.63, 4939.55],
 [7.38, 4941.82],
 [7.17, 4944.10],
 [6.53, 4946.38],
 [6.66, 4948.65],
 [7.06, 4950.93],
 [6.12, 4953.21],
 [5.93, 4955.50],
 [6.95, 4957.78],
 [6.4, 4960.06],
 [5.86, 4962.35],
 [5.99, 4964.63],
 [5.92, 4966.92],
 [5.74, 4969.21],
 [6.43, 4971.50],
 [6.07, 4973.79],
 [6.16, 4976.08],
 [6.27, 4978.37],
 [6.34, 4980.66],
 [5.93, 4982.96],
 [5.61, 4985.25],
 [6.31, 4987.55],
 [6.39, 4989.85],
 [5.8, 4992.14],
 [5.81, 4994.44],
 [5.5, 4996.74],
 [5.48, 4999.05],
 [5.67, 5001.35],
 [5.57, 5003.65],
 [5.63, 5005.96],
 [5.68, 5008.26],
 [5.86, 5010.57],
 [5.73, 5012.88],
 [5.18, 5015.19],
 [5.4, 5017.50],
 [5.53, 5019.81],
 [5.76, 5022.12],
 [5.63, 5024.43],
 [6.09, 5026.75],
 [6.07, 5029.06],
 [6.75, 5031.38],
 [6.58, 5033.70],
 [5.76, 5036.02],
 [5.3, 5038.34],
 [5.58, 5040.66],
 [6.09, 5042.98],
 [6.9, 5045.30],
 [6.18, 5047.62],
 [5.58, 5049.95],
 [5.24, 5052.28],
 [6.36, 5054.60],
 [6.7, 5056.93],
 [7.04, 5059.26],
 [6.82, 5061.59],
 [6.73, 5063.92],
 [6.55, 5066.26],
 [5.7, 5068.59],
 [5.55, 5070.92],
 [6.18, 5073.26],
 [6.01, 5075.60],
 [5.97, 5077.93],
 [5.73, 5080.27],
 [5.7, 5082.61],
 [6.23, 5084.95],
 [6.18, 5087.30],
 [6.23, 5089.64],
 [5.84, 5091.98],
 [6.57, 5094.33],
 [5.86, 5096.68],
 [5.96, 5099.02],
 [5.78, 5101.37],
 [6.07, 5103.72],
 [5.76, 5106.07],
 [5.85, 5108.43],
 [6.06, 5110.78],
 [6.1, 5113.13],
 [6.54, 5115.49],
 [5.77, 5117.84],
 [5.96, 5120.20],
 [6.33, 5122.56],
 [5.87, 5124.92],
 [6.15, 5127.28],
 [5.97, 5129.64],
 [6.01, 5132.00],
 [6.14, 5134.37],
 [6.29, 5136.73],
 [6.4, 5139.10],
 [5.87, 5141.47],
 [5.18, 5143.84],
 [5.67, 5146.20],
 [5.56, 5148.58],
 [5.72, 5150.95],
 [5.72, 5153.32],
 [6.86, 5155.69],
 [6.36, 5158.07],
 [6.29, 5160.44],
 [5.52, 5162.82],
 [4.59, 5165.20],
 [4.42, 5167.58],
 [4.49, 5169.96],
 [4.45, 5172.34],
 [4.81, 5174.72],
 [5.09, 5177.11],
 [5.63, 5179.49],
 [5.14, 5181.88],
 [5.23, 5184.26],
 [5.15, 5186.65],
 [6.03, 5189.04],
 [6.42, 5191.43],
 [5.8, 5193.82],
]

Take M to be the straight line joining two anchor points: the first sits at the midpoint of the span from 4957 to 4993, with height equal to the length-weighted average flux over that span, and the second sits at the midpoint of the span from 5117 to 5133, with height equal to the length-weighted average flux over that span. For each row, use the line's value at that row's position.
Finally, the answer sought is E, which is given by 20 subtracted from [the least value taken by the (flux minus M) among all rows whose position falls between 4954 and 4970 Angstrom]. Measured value -20.4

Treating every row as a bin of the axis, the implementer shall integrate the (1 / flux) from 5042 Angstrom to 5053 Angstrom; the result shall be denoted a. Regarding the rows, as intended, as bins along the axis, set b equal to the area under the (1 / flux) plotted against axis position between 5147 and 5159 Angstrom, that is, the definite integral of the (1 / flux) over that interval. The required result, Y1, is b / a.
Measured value 1.09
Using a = 1.8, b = 2.00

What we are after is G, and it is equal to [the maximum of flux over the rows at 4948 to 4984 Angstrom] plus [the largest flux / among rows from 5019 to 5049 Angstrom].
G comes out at 14.0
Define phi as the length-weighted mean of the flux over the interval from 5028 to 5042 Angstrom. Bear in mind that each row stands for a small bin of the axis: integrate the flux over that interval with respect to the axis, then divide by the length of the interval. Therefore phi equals 6.00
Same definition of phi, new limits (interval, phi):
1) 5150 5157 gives 6.12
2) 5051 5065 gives 6.47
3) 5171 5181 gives 4.99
